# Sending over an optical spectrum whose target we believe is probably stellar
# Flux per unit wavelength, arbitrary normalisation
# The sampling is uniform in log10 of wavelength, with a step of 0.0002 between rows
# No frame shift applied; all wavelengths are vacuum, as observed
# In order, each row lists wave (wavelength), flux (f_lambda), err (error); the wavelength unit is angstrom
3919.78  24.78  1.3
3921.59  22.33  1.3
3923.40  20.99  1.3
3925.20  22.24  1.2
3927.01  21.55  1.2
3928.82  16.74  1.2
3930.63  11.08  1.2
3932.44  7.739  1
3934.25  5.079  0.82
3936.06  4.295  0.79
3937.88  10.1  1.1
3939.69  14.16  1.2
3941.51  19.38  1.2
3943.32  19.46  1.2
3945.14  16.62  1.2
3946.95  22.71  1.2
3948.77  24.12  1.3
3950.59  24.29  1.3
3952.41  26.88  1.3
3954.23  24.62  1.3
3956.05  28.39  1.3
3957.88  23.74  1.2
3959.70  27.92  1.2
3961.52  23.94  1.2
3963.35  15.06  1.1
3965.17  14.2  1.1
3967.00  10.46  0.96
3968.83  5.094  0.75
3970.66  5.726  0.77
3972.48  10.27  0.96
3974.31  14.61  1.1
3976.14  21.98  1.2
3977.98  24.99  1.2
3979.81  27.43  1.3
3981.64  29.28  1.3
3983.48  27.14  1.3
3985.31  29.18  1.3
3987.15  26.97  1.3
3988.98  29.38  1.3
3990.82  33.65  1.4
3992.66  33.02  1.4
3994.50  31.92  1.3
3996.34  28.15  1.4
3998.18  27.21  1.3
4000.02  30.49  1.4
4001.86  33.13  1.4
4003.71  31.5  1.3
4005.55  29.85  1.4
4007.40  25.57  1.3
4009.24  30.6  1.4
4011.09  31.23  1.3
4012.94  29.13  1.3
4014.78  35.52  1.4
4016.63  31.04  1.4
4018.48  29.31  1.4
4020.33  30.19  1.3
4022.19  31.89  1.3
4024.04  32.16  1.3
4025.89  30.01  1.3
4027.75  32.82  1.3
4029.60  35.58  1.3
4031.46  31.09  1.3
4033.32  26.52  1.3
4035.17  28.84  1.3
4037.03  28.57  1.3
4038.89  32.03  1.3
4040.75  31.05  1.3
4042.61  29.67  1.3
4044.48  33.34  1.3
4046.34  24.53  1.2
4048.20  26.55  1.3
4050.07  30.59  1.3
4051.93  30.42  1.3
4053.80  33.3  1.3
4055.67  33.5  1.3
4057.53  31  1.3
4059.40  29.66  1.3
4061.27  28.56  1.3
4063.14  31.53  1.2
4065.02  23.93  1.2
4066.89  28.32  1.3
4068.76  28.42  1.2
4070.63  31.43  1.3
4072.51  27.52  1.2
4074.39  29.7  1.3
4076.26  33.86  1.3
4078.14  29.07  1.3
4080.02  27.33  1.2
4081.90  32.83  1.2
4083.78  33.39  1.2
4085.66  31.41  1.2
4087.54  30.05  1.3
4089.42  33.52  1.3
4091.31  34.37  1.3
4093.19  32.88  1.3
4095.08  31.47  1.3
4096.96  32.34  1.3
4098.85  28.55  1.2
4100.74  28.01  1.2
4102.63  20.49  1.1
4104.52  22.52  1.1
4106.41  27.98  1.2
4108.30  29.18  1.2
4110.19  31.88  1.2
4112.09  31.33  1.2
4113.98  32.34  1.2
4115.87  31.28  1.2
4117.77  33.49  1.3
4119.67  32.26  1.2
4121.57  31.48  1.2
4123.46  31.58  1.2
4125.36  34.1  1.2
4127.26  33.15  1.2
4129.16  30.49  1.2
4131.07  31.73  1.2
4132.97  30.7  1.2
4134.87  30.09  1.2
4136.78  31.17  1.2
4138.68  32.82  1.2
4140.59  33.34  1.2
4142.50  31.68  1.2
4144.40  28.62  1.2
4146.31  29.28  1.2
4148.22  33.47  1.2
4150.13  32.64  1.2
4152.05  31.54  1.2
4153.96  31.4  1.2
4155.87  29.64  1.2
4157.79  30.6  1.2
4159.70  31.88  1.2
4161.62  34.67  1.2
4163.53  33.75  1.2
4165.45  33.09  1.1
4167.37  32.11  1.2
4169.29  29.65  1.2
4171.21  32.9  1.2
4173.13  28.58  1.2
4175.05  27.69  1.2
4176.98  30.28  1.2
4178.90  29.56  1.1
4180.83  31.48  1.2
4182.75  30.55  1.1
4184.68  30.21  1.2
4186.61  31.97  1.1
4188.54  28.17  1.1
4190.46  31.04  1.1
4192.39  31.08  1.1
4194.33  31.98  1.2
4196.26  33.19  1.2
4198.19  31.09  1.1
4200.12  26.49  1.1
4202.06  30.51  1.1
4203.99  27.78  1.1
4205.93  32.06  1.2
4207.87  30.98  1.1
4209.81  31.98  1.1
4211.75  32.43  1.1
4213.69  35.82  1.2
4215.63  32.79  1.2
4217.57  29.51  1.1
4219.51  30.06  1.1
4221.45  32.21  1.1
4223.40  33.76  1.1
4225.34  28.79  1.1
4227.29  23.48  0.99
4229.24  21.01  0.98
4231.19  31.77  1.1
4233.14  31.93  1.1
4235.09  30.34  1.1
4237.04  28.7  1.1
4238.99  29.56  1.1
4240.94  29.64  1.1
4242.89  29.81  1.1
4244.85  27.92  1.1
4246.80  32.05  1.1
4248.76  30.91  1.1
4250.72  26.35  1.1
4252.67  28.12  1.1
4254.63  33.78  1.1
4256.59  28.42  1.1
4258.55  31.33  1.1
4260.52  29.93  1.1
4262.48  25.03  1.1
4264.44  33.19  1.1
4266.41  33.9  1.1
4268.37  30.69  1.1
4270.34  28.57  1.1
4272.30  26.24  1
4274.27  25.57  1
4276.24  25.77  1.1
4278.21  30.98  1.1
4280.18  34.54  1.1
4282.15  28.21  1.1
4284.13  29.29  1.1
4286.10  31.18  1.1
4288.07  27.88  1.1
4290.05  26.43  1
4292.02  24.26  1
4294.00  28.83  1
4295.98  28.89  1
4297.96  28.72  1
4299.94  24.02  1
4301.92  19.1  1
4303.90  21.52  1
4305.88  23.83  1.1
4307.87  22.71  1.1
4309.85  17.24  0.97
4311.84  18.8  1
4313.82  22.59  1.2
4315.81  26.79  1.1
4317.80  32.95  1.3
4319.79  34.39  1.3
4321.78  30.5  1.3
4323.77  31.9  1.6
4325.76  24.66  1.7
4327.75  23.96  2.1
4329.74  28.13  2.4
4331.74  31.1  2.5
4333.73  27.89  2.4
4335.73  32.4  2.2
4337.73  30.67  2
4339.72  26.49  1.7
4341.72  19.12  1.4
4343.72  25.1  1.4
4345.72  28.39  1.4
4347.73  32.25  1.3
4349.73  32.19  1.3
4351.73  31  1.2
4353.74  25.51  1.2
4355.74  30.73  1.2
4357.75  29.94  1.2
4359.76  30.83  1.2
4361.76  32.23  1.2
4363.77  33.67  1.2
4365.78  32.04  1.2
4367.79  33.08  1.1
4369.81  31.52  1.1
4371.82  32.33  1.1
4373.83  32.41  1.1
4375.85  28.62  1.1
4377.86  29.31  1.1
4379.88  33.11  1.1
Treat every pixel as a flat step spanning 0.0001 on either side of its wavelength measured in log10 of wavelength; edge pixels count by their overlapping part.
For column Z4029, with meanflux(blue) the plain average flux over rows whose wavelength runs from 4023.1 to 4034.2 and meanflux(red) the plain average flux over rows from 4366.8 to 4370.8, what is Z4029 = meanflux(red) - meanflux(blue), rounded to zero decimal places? 1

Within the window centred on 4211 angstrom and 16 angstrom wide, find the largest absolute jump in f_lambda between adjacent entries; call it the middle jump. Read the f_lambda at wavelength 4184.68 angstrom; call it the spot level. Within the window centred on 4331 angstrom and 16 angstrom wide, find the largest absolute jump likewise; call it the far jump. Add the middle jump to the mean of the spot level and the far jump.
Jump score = 23.0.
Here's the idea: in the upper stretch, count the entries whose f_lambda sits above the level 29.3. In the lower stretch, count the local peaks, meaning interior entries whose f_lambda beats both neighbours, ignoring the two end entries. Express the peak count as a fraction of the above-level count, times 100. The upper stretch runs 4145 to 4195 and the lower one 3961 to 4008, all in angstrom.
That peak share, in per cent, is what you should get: 18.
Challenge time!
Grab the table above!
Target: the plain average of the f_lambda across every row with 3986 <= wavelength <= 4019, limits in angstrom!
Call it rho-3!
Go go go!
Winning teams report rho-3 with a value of 30.4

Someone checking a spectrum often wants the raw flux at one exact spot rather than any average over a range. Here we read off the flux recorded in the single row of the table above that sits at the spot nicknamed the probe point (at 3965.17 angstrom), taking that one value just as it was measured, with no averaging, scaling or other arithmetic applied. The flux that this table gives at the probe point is 14.2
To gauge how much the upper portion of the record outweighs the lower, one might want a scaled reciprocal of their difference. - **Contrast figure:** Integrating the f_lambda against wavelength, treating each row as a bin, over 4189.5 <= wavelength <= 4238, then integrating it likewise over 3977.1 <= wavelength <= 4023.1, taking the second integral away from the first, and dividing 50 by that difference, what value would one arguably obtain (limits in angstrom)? 0.5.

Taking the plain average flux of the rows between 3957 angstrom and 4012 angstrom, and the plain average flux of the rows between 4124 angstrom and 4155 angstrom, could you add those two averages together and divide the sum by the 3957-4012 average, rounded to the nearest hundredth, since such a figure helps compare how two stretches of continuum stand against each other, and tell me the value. 2.29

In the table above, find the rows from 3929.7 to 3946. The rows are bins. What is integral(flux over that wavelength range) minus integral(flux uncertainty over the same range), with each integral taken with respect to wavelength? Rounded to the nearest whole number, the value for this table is 178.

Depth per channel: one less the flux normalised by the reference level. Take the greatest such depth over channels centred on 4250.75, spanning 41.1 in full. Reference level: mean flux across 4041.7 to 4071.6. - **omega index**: 0.16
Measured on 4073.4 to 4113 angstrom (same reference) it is 0.31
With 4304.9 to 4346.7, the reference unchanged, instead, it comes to 0.42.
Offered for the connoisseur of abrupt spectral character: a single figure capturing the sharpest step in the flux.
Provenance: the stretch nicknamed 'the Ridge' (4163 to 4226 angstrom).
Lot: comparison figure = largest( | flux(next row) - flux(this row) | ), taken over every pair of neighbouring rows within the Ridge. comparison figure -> 5.0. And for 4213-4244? 10.8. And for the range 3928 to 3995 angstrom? 8.9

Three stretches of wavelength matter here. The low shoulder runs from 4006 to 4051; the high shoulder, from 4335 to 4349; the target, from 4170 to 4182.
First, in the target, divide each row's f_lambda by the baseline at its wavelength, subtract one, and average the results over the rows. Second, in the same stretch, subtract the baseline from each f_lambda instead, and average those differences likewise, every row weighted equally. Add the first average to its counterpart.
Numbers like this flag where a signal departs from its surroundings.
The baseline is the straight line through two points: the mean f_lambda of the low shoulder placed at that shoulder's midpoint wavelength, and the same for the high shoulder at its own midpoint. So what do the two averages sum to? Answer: 1.0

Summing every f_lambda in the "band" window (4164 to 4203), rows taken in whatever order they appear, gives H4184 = 612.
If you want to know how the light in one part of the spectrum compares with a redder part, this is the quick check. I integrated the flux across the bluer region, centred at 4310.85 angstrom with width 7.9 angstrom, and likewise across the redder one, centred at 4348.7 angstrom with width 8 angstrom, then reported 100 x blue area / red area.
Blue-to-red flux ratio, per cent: 65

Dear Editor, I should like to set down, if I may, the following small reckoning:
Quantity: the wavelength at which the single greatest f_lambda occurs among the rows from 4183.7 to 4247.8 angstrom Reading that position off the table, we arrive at 4213.69 angstrom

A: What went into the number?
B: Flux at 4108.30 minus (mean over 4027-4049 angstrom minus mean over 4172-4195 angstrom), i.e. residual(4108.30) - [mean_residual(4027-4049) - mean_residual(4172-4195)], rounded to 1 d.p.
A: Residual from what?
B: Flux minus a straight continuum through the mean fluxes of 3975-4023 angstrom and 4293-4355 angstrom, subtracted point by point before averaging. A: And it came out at 1.9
